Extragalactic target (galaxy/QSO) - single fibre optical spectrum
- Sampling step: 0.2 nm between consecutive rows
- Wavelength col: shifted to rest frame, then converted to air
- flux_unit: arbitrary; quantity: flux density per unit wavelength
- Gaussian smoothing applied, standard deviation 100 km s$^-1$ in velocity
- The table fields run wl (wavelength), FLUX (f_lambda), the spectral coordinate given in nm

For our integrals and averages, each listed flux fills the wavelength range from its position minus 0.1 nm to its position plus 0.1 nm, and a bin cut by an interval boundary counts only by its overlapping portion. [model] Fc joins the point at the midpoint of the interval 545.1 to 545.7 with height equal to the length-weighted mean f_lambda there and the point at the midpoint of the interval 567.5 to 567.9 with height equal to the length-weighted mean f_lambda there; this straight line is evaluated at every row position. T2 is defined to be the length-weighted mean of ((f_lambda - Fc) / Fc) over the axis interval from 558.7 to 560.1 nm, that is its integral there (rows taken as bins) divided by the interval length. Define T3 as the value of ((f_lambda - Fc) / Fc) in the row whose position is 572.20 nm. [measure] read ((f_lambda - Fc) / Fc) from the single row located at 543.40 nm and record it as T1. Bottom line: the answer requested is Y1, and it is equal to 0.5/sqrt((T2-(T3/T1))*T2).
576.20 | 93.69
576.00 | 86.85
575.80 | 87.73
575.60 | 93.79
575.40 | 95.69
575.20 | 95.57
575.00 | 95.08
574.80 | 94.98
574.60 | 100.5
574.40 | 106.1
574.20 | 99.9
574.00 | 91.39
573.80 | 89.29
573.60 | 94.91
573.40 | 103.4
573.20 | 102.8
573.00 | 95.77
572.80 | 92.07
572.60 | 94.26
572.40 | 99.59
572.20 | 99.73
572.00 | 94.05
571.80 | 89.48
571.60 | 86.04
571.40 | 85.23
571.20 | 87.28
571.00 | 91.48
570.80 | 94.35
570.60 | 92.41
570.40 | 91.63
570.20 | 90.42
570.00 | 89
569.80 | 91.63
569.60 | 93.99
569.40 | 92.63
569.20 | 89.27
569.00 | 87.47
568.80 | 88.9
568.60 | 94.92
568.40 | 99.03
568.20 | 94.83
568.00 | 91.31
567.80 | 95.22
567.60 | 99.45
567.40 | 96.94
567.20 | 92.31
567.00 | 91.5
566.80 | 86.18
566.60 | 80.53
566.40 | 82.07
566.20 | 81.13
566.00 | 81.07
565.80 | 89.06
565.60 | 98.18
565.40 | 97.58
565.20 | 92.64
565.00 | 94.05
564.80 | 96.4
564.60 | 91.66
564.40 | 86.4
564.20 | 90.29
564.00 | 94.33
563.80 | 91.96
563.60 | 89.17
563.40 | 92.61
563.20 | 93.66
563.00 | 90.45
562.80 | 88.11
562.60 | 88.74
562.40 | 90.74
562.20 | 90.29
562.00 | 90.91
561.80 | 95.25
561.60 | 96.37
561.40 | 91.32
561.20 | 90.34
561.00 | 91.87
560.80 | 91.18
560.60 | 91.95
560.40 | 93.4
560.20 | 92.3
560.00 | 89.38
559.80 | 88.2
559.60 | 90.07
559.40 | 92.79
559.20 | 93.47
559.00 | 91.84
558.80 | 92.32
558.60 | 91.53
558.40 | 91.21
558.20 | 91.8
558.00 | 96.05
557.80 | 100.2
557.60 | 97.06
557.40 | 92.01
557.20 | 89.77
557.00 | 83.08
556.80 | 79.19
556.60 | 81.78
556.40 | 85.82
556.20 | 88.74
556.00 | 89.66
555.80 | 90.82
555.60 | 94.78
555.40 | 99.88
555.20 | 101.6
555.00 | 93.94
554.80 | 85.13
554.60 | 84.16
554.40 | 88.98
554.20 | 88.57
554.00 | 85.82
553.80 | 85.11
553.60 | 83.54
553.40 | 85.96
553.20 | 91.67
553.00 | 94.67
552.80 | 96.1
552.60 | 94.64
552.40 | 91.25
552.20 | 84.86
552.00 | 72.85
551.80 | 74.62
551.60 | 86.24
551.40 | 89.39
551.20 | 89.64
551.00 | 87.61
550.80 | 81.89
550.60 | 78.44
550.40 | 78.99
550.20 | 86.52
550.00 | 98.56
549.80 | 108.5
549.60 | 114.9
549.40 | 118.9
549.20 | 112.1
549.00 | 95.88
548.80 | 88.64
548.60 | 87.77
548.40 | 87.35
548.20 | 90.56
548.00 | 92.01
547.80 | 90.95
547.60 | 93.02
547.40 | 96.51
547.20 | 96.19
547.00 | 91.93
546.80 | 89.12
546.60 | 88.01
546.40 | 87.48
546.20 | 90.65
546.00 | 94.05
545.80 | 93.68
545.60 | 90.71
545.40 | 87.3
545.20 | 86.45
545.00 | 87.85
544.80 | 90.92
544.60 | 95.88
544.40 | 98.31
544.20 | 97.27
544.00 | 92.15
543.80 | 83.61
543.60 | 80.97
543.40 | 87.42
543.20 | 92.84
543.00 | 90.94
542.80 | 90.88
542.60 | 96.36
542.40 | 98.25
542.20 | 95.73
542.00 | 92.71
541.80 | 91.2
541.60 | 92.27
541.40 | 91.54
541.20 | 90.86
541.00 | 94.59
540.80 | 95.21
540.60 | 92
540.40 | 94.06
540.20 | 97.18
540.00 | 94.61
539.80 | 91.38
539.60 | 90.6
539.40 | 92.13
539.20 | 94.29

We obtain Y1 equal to 1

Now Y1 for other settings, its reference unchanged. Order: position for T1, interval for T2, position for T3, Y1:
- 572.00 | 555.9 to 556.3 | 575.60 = 2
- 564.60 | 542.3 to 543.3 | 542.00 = 1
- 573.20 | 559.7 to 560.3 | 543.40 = 9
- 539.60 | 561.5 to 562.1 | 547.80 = 9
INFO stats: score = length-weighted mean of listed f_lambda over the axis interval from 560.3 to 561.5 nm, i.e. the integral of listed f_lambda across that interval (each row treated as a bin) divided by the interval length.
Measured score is 91.7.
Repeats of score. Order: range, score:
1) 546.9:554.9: 90.8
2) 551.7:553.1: 87.0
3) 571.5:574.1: 94.8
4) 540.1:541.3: 94.0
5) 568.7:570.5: 90.5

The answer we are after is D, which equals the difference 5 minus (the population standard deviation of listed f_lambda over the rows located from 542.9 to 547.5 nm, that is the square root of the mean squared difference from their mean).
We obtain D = 0.7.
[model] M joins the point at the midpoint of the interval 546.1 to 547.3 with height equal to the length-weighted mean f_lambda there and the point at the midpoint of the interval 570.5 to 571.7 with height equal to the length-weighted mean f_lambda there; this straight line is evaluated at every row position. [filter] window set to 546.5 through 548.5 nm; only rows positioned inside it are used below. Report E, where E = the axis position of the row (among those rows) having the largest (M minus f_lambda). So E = 548.40 nm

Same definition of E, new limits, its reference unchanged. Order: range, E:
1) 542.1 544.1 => 543.60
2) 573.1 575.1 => 573.80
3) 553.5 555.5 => 553.60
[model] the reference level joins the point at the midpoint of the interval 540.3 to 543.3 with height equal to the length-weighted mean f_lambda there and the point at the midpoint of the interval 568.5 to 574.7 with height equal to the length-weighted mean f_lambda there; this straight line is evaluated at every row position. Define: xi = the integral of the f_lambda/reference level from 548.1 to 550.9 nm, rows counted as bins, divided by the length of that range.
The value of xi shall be 1.017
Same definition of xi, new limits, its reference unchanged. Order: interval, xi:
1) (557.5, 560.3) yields 0.992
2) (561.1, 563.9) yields 0.978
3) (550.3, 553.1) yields 0.919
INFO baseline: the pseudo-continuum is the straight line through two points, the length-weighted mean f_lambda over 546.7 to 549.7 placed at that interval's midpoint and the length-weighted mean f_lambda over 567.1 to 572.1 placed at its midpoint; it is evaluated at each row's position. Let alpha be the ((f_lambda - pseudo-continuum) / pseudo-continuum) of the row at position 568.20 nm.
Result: 0.03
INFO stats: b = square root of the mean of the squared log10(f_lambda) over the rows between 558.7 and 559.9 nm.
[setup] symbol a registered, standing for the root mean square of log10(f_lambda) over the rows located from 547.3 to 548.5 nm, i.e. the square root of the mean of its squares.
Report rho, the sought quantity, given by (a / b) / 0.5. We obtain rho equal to 2.001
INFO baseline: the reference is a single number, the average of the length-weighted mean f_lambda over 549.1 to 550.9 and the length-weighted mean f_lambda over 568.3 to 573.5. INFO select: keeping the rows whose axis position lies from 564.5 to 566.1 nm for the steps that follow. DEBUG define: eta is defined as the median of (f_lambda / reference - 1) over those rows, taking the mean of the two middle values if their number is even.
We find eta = -0.021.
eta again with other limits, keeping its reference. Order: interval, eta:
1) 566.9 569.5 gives -0.028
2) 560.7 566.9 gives -0.046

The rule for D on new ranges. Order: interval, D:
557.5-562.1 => 2.3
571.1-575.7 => -0.4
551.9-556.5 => -1.1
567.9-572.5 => 1.1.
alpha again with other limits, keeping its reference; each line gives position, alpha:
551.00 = -0.09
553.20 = -0.04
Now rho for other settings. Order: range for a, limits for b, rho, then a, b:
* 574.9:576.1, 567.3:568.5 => 1.983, 1.97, 1.98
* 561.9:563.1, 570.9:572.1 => 2.005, 1.95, 1.95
